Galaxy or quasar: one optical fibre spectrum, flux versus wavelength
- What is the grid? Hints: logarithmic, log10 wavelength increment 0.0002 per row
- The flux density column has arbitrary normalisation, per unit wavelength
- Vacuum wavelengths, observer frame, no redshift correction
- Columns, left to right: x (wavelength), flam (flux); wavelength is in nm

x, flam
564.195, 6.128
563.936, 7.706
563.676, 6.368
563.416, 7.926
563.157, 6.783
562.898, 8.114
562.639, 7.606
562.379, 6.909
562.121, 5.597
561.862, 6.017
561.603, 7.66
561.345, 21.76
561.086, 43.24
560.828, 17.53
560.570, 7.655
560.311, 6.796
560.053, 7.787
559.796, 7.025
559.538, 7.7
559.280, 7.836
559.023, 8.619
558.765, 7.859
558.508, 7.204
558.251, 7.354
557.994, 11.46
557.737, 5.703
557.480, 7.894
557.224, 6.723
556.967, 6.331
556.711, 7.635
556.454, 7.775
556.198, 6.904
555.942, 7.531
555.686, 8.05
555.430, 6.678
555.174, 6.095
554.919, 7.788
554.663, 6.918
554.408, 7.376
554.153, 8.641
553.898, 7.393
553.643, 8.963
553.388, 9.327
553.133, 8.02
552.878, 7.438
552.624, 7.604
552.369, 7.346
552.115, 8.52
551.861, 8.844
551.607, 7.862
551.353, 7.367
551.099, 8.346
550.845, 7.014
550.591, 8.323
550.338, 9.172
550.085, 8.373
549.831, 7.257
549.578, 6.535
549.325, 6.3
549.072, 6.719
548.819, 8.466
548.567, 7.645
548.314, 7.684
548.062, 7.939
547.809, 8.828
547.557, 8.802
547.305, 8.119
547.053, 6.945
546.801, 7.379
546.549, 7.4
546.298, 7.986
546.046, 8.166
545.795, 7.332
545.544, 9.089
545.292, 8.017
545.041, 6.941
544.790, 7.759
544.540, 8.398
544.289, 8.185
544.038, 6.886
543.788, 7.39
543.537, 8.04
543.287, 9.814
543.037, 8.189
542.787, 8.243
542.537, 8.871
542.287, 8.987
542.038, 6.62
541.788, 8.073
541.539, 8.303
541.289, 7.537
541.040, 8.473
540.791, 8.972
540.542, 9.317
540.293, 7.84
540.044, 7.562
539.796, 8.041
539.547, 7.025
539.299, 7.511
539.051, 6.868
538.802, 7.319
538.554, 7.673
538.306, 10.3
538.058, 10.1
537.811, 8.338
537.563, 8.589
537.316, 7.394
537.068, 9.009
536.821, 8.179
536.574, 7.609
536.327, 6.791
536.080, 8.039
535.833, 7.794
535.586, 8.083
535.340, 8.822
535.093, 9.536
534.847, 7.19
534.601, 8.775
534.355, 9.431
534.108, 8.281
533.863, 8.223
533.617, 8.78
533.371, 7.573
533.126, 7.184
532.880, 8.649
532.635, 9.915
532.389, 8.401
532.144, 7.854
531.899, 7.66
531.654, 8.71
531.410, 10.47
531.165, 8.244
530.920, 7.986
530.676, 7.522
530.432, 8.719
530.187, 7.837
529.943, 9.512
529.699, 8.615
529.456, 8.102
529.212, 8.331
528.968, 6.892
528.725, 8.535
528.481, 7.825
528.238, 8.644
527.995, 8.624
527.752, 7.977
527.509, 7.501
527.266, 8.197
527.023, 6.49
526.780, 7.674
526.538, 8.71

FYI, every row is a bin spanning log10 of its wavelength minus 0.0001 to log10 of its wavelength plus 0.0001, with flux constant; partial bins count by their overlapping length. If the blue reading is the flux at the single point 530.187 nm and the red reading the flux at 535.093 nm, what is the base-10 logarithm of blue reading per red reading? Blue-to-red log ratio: -0.09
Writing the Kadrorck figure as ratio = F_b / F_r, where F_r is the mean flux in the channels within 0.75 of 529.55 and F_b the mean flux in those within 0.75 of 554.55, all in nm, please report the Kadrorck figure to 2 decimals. 0.90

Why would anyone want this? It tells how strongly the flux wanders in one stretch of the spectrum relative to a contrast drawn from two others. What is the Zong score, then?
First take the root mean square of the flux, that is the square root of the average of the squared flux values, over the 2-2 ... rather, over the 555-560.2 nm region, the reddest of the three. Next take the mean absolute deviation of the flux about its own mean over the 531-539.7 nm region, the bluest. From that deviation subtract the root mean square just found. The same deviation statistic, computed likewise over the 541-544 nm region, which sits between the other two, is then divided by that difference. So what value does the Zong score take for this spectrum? -0.083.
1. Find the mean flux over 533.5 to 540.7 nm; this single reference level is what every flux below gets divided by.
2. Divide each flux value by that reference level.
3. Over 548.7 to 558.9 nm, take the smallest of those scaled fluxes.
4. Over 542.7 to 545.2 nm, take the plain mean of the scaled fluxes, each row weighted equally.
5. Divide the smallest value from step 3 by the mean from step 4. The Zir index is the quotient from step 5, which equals 0.71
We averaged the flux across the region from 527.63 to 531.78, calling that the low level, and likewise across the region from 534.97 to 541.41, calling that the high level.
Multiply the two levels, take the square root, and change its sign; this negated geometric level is -8.3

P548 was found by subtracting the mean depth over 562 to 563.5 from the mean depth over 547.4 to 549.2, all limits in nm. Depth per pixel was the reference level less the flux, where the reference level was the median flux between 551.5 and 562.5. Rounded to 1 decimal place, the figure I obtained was -0.9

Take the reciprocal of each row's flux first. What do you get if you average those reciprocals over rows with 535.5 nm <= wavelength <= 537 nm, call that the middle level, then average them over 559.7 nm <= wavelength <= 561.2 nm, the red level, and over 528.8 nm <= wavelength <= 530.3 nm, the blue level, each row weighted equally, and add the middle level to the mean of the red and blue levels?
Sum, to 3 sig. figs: 0.243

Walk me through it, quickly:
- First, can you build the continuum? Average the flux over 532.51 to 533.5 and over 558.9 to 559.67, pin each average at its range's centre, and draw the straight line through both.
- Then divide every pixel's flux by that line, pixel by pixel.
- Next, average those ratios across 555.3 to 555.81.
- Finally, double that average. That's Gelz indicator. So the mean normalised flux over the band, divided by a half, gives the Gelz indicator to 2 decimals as 1.82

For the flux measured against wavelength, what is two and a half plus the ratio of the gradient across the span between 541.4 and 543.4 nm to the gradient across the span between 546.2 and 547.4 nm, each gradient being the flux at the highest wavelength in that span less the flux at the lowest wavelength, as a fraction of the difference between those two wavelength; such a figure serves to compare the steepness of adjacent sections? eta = 9.0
